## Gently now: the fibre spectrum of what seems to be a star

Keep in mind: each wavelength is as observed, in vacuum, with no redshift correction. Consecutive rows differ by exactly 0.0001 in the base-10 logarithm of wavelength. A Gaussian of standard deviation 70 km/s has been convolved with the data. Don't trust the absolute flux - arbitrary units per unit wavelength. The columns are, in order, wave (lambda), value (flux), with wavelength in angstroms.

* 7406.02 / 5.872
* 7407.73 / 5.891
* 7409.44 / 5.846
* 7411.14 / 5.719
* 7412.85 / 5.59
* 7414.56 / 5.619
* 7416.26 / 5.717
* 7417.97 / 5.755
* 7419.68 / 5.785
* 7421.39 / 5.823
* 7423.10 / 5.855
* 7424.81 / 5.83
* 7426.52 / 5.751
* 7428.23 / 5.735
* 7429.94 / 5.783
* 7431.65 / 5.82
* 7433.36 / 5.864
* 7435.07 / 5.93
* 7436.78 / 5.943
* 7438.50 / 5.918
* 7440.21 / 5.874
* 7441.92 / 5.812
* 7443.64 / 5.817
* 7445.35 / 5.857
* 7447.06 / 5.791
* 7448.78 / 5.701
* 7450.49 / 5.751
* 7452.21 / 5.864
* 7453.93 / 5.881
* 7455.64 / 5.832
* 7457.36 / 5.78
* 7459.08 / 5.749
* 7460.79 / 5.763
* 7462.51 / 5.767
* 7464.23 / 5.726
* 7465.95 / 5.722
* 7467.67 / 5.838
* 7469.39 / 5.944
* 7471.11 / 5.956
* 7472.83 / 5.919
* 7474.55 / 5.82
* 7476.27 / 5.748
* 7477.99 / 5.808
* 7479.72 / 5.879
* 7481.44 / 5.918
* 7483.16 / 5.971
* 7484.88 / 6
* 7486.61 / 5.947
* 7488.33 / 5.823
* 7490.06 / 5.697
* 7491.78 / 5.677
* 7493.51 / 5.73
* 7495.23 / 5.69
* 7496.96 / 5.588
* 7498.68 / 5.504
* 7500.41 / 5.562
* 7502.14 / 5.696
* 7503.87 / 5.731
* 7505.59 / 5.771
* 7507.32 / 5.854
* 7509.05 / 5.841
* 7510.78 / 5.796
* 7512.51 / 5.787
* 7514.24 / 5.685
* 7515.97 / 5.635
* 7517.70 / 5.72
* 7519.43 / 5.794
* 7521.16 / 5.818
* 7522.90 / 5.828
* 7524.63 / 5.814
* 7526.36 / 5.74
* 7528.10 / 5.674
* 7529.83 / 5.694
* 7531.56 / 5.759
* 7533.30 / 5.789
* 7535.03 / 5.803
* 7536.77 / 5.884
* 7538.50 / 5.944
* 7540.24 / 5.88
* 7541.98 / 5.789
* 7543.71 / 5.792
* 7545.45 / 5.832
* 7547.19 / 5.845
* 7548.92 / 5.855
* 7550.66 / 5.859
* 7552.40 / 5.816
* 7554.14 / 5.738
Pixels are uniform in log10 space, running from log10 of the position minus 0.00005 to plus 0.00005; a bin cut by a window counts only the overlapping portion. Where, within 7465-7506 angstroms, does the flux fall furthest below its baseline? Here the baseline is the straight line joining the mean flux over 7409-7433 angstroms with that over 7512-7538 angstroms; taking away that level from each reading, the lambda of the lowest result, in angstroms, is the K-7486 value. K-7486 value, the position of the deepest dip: 7498.68 angstroms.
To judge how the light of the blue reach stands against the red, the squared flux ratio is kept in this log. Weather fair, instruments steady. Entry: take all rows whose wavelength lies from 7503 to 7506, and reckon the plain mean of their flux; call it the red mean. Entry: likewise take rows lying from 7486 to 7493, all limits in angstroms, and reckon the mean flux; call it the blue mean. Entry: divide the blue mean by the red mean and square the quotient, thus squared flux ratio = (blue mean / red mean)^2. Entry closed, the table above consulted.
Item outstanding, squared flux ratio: 1.01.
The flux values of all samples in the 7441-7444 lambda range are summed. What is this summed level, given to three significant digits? 11.6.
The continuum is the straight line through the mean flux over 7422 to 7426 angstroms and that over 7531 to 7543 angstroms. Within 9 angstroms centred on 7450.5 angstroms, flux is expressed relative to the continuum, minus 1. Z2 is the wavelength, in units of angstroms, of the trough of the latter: 7448.78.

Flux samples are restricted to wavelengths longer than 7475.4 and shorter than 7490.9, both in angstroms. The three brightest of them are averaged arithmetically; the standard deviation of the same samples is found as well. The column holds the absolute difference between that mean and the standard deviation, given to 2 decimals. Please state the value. 5.87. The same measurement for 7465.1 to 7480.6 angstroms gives 5.86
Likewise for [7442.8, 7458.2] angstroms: 5.81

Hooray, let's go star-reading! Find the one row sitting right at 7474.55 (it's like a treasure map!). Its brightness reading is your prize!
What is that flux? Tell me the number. 5.82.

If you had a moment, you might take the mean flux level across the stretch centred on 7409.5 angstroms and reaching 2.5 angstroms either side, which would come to 5.82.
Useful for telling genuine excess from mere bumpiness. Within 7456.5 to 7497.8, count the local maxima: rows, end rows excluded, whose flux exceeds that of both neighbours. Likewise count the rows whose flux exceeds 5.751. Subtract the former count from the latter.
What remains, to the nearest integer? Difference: 11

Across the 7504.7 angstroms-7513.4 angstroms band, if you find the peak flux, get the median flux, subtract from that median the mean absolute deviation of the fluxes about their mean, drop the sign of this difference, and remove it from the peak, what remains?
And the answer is 0.088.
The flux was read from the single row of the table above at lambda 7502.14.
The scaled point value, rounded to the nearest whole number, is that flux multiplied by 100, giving 570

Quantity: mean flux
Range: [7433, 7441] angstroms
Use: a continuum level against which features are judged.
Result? 5.91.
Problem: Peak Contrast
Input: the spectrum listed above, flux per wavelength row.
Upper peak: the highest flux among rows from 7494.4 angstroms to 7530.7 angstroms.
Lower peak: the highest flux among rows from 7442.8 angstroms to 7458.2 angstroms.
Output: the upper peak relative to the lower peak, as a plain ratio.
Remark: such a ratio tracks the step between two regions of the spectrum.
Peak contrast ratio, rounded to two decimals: 1.00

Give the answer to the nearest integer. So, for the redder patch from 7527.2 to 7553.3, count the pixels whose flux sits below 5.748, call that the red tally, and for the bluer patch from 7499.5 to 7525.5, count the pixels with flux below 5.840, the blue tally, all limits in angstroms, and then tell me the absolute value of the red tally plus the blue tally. 15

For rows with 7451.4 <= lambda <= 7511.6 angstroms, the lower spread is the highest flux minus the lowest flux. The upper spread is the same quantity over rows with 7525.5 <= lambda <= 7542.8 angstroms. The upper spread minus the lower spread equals -0.23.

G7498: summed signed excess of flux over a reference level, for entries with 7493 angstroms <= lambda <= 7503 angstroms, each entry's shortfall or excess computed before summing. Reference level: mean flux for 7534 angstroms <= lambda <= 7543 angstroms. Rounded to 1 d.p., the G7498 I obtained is -1.4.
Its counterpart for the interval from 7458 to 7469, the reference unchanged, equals -0.6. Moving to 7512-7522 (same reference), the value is -0.7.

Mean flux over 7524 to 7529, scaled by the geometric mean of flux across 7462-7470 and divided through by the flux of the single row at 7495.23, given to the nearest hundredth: 5.85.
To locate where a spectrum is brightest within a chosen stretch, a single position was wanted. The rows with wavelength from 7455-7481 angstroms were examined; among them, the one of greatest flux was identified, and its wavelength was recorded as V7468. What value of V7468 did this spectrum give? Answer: 7471.11 angstroms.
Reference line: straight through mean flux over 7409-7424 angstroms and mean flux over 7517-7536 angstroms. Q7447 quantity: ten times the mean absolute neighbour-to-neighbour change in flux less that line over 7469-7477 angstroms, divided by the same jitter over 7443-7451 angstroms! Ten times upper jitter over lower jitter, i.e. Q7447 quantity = 9.0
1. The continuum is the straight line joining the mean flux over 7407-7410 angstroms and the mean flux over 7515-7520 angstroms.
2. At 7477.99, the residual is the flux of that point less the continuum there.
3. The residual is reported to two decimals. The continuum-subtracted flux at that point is 0.04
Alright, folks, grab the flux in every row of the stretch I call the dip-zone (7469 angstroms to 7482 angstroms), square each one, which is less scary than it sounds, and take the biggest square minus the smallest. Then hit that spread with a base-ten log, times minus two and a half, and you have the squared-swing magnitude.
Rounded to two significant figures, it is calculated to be -0.97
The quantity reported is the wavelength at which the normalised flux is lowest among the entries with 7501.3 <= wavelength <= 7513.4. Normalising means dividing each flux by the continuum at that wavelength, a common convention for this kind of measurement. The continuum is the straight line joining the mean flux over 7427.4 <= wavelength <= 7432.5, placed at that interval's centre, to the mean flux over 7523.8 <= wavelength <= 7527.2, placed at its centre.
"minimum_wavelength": 7502.14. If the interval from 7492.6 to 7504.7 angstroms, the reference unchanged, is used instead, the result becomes 7498.68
